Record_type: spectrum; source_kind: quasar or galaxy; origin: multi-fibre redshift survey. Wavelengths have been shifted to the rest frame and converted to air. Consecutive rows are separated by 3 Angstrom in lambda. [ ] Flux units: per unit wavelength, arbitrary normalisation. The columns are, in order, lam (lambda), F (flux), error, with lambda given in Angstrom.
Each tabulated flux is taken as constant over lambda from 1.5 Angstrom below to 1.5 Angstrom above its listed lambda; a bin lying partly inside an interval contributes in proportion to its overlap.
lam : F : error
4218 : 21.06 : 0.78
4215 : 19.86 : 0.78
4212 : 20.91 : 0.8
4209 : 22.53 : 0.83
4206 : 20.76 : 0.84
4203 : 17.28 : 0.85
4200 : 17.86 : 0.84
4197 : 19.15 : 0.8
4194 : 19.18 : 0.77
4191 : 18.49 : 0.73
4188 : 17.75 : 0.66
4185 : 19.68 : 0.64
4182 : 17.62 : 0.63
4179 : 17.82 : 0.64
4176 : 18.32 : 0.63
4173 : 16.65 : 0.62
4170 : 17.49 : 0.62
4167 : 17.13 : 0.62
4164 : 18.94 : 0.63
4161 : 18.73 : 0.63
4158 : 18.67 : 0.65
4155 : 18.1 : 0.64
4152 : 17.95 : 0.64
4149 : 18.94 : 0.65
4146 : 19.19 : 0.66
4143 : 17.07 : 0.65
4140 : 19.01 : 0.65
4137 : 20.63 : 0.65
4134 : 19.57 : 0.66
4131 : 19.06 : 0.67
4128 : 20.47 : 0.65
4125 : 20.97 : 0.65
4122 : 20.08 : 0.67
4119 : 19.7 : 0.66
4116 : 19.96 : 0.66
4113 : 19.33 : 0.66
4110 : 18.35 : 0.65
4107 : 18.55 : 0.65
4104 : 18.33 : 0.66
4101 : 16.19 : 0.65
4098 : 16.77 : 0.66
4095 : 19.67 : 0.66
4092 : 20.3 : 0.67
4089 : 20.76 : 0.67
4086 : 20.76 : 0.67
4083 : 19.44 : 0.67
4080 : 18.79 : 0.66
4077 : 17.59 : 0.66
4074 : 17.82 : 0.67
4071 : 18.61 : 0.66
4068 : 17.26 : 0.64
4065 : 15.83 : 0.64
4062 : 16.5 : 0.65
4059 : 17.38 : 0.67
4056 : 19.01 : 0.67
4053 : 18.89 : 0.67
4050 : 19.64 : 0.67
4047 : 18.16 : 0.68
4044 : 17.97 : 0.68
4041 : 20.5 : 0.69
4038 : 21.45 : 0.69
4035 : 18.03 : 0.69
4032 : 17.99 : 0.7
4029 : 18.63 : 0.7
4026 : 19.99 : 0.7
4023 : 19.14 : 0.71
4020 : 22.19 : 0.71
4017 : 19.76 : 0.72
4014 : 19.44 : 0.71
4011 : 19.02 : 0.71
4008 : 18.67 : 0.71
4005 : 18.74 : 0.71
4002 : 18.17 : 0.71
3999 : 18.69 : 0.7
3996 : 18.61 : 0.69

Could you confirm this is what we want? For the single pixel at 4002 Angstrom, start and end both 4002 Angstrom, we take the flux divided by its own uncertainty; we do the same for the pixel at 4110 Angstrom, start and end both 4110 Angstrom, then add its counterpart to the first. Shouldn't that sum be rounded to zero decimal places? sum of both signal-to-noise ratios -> 54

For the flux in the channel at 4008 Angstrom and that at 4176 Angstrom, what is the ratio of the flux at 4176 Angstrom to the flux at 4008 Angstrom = 0.98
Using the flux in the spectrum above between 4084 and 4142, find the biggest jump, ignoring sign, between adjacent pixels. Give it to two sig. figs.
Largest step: 2.9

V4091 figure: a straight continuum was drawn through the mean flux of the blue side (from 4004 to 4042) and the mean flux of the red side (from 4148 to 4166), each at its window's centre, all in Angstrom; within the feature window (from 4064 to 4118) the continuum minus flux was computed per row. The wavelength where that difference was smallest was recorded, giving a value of 4089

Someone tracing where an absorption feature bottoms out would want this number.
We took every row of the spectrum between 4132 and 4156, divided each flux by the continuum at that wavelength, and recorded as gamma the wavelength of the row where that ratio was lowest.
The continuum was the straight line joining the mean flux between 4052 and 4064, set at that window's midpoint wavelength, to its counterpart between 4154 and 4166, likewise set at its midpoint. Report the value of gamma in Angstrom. 4143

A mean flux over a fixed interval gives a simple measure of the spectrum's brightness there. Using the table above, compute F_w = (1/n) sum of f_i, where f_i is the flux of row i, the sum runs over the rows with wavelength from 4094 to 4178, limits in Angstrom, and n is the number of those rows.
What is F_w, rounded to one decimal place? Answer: 18.7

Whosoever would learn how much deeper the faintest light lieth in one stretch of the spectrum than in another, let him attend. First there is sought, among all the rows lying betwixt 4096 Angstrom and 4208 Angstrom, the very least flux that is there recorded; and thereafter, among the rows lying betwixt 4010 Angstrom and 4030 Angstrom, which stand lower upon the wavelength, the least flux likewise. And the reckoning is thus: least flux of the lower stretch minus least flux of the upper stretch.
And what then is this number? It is 2.4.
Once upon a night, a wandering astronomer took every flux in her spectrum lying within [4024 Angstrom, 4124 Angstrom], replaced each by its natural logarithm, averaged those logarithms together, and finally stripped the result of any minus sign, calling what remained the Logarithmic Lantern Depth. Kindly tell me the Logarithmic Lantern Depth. 2.93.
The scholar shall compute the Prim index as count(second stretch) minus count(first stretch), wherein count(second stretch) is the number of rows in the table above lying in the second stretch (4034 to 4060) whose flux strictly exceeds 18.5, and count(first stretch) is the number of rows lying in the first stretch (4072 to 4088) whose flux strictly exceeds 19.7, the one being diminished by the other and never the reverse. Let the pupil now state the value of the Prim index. 4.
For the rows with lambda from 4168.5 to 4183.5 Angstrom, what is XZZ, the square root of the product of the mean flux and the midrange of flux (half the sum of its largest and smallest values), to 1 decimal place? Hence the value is 17.5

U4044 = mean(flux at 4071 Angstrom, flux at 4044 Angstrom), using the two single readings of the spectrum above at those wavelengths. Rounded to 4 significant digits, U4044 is 18.29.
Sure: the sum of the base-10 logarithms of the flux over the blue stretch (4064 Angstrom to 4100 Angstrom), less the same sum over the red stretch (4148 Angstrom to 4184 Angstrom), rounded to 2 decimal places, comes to 0.16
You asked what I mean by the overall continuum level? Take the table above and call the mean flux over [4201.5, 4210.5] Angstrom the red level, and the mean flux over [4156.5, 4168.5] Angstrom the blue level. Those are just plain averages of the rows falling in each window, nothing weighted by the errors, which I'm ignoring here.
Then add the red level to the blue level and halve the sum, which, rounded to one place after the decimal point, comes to 19.3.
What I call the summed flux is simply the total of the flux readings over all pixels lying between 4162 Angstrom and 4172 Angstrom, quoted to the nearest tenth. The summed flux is 53.6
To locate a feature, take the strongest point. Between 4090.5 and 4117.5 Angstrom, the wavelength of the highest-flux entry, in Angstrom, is 4092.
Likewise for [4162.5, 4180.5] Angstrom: 4164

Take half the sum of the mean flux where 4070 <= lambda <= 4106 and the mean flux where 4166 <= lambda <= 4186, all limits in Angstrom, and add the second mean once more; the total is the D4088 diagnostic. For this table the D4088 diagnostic 36.1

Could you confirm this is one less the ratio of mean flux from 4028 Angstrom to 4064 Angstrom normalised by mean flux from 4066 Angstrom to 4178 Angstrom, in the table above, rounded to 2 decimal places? 0.01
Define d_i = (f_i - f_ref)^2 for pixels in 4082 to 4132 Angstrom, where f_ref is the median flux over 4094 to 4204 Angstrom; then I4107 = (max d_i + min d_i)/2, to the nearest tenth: 3.1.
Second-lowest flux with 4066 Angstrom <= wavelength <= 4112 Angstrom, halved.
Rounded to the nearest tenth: 8.4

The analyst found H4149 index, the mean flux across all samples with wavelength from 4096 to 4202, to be 18.62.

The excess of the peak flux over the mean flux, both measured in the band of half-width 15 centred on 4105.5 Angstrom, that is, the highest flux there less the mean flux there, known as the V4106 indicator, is 1.6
